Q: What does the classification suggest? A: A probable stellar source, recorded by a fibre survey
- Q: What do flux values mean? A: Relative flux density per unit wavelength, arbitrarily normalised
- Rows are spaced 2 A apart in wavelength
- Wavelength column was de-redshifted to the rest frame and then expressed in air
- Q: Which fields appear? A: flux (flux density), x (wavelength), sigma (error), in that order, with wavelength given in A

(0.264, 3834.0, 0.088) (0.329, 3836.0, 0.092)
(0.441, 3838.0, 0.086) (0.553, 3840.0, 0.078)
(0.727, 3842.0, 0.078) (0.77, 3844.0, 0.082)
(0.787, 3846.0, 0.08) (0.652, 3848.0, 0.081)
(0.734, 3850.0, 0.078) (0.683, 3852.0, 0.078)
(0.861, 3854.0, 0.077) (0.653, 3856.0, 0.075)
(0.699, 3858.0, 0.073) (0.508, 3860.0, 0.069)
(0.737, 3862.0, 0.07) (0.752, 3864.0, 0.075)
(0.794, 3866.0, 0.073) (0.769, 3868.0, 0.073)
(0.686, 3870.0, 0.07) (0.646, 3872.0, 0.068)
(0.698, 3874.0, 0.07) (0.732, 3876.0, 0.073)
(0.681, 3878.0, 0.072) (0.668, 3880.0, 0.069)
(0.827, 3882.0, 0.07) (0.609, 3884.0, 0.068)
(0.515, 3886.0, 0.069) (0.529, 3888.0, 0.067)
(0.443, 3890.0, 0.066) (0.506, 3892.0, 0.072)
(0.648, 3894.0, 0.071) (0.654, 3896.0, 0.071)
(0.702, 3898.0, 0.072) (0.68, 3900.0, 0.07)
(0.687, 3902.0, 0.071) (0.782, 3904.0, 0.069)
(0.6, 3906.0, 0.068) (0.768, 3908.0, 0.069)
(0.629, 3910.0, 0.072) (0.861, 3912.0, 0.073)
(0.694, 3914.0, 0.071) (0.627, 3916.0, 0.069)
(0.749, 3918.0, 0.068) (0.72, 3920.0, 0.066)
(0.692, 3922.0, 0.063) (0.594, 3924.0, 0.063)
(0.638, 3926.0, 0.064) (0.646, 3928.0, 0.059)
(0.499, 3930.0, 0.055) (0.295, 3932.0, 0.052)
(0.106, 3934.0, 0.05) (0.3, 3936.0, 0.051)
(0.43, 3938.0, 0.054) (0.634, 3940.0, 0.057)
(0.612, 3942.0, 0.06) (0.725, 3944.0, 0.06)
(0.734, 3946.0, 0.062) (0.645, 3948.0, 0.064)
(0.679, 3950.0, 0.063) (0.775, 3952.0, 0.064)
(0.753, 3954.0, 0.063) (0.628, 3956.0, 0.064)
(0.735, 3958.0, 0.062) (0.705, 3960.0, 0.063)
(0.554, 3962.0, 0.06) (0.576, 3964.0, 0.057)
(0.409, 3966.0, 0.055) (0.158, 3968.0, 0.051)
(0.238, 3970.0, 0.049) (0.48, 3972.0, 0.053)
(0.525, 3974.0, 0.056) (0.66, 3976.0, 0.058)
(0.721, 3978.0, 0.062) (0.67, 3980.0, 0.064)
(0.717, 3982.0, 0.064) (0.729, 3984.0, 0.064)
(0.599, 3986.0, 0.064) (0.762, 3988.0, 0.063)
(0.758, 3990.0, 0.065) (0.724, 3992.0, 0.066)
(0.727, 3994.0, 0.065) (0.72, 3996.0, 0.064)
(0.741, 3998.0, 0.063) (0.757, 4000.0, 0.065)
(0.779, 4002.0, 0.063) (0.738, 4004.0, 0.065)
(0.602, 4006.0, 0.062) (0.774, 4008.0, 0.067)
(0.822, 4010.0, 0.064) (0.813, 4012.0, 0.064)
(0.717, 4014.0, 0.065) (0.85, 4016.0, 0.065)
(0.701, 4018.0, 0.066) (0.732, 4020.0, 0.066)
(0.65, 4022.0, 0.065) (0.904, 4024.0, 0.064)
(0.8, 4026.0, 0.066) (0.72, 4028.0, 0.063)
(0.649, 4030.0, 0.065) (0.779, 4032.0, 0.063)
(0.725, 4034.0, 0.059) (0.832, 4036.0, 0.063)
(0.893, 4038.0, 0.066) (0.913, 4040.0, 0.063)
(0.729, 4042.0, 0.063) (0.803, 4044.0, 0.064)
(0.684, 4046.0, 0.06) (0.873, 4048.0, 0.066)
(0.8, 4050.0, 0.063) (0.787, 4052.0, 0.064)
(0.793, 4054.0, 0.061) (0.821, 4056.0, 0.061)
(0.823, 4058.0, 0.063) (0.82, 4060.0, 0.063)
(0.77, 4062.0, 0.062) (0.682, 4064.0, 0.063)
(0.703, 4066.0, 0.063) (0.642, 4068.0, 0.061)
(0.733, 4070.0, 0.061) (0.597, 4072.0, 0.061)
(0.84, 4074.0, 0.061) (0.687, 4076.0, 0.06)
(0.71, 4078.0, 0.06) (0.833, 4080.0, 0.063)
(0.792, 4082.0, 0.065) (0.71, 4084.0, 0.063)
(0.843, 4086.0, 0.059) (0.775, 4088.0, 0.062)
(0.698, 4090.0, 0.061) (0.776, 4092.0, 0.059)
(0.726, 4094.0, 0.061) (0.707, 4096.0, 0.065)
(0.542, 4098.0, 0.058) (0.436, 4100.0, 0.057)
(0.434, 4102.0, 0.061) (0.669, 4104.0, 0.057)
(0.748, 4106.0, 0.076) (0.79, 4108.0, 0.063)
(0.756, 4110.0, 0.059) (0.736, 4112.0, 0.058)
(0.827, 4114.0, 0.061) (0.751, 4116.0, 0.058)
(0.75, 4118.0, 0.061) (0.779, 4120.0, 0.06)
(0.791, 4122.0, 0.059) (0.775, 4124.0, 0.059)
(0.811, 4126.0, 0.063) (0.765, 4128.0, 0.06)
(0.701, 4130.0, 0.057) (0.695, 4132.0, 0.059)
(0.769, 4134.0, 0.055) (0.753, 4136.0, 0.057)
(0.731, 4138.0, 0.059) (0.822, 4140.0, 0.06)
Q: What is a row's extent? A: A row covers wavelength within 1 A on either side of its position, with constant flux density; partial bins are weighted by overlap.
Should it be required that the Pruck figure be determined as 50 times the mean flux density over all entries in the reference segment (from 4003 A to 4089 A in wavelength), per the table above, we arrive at 38.2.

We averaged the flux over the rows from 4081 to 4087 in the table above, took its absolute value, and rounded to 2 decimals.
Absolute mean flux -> 0.78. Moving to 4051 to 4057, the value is 0.80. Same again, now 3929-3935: 0.30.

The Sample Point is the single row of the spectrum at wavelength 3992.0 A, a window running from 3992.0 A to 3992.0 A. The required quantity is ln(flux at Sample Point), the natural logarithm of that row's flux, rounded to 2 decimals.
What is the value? -0.32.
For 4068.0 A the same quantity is -0.44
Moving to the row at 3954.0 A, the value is -0.28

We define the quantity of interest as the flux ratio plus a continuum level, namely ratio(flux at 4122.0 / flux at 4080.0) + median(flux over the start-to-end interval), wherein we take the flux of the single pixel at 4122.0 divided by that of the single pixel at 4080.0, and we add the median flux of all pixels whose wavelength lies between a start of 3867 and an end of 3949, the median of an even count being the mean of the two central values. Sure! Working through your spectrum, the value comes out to 1.60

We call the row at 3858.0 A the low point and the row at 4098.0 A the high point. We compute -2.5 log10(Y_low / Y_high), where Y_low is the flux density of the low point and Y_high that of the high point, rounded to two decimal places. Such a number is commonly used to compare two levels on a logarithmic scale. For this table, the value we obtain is -0.28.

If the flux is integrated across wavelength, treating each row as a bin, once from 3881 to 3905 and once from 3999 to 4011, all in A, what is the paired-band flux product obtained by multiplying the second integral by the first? 136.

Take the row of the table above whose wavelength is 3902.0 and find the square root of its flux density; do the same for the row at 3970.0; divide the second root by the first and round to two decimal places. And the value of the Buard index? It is 0.59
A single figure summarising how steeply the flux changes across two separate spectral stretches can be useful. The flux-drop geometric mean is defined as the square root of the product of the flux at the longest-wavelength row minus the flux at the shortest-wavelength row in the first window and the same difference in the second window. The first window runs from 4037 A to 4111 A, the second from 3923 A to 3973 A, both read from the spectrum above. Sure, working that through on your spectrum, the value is 0.12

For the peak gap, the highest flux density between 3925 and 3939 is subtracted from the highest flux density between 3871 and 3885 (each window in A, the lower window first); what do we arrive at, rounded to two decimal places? 0.18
